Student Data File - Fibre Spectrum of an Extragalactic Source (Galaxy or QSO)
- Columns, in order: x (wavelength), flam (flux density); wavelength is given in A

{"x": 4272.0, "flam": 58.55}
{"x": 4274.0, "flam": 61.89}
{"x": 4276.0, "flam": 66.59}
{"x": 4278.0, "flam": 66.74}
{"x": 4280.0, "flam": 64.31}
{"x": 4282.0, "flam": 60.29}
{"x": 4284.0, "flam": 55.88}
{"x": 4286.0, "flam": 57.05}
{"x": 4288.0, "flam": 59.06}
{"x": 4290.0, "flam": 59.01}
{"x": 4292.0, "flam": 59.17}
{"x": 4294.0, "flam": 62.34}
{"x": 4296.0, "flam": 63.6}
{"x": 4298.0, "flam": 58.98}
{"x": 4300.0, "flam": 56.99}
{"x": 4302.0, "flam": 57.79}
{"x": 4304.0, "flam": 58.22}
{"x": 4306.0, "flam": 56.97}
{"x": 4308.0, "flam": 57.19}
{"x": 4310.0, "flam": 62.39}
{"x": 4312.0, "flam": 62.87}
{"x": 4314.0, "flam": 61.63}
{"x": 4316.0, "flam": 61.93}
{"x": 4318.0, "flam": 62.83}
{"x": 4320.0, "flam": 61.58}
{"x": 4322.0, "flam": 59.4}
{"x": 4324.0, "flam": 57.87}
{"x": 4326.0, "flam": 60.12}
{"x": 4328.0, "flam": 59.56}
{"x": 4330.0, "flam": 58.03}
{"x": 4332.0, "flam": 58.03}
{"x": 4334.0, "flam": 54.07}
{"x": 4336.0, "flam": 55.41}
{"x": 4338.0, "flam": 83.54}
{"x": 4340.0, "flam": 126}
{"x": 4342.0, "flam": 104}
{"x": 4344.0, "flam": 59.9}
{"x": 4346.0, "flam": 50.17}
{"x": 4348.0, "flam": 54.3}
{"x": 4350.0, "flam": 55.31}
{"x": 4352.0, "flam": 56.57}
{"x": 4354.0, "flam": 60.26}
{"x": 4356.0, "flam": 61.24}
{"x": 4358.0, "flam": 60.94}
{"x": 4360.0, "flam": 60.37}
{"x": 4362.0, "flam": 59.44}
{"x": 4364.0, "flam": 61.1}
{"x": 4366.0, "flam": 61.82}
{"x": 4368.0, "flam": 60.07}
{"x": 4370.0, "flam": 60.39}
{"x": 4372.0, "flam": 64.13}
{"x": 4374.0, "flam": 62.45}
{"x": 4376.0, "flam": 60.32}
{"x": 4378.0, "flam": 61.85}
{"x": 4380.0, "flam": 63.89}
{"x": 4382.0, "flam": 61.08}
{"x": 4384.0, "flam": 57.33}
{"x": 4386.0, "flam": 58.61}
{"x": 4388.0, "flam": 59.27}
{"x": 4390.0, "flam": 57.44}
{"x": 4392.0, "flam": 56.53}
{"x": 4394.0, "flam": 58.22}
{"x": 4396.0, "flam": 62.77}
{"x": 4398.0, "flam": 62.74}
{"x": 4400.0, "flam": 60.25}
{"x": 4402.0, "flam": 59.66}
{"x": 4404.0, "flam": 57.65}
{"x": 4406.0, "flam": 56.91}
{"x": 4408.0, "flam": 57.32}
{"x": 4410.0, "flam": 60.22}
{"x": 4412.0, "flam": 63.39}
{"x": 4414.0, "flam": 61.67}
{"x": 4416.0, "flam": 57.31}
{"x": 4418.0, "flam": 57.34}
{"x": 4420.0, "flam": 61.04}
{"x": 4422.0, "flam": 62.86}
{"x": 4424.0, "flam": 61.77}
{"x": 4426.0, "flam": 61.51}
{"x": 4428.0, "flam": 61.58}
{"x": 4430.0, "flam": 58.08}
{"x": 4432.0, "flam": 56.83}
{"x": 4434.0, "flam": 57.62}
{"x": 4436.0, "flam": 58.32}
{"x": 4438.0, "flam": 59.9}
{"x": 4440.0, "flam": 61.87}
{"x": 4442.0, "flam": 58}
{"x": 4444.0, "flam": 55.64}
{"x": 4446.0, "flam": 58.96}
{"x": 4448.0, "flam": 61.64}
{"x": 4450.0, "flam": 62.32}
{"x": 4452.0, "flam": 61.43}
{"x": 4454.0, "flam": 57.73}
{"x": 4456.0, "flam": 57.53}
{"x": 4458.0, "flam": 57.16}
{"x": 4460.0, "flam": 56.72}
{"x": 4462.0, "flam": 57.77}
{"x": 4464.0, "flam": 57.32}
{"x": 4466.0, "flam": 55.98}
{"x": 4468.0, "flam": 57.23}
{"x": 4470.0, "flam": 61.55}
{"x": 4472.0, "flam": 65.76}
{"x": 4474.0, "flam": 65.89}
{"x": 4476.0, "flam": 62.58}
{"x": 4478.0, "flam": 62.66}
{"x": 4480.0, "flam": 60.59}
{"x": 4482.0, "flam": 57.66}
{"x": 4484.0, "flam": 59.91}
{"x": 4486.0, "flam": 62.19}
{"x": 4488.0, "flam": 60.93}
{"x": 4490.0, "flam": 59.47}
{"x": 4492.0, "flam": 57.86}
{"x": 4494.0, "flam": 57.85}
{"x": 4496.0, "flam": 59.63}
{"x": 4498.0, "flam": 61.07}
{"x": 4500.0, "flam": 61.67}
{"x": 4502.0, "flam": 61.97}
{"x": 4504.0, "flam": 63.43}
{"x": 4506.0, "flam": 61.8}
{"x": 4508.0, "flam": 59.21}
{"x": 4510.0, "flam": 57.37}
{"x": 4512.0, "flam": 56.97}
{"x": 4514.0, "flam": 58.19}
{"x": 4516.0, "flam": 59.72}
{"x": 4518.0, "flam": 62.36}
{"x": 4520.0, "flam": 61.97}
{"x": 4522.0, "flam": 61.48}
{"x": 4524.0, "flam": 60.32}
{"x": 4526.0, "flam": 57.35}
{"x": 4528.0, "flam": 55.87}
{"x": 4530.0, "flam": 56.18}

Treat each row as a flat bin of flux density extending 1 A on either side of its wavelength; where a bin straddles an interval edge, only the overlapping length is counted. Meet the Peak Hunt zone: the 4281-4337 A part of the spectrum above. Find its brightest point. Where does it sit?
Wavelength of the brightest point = 4296.0 A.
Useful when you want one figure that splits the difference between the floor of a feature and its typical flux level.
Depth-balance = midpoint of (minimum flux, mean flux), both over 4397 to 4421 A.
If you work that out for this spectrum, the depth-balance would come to 58.3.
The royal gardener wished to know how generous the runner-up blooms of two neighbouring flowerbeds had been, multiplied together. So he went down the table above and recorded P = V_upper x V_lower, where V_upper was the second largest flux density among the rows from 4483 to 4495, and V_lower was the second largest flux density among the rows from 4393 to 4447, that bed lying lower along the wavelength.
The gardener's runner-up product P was 3830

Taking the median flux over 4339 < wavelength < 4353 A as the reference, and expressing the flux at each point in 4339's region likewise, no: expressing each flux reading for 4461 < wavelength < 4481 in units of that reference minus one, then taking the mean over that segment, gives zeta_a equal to 0.074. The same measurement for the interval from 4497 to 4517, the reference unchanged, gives 0.063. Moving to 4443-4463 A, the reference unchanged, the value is 0.037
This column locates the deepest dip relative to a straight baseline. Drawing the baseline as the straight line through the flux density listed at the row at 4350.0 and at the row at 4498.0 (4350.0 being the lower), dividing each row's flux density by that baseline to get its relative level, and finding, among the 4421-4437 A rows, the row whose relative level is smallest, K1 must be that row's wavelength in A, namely 4432.0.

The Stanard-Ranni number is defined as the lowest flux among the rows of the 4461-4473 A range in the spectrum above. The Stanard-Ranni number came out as 55.98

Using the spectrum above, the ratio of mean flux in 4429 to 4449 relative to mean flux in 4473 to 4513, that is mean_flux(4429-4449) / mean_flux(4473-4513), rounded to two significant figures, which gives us 0.97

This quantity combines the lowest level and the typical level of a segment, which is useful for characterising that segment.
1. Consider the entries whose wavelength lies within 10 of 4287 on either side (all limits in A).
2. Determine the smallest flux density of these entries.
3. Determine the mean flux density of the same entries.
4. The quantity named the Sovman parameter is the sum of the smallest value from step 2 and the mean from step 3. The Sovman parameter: 116.6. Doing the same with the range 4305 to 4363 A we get 113.7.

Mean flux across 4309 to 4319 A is 62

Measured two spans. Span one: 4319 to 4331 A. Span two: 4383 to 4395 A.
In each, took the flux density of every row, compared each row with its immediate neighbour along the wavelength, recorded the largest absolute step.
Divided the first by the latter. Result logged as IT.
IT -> 1.2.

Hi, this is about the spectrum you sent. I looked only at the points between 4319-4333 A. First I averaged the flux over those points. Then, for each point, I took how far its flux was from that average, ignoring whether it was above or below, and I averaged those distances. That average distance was 1.1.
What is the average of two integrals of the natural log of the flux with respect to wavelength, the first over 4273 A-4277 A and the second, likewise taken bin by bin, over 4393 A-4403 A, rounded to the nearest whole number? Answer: 29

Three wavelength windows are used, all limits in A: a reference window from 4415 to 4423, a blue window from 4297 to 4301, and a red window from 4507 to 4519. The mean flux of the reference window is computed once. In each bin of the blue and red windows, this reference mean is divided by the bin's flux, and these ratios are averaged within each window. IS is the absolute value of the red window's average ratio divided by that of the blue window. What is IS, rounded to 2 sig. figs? 0.98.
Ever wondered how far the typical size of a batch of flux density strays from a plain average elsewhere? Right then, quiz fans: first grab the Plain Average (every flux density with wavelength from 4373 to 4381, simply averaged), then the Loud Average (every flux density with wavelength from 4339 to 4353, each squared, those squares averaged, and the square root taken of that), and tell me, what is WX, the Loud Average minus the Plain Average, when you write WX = 15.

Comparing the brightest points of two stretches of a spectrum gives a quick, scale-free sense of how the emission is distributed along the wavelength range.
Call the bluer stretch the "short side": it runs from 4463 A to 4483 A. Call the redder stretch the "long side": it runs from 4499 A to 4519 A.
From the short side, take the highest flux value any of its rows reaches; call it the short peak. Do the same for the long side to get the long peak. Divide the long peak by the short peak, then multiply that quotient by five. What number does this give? 4.81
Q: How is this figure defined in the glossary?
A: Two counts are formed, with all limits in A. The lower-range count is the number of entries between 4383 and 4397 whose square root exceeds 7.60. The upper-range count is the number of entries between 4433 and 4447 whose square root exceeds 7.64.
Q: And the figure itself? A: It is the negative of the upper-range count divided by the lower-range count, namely -0.75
